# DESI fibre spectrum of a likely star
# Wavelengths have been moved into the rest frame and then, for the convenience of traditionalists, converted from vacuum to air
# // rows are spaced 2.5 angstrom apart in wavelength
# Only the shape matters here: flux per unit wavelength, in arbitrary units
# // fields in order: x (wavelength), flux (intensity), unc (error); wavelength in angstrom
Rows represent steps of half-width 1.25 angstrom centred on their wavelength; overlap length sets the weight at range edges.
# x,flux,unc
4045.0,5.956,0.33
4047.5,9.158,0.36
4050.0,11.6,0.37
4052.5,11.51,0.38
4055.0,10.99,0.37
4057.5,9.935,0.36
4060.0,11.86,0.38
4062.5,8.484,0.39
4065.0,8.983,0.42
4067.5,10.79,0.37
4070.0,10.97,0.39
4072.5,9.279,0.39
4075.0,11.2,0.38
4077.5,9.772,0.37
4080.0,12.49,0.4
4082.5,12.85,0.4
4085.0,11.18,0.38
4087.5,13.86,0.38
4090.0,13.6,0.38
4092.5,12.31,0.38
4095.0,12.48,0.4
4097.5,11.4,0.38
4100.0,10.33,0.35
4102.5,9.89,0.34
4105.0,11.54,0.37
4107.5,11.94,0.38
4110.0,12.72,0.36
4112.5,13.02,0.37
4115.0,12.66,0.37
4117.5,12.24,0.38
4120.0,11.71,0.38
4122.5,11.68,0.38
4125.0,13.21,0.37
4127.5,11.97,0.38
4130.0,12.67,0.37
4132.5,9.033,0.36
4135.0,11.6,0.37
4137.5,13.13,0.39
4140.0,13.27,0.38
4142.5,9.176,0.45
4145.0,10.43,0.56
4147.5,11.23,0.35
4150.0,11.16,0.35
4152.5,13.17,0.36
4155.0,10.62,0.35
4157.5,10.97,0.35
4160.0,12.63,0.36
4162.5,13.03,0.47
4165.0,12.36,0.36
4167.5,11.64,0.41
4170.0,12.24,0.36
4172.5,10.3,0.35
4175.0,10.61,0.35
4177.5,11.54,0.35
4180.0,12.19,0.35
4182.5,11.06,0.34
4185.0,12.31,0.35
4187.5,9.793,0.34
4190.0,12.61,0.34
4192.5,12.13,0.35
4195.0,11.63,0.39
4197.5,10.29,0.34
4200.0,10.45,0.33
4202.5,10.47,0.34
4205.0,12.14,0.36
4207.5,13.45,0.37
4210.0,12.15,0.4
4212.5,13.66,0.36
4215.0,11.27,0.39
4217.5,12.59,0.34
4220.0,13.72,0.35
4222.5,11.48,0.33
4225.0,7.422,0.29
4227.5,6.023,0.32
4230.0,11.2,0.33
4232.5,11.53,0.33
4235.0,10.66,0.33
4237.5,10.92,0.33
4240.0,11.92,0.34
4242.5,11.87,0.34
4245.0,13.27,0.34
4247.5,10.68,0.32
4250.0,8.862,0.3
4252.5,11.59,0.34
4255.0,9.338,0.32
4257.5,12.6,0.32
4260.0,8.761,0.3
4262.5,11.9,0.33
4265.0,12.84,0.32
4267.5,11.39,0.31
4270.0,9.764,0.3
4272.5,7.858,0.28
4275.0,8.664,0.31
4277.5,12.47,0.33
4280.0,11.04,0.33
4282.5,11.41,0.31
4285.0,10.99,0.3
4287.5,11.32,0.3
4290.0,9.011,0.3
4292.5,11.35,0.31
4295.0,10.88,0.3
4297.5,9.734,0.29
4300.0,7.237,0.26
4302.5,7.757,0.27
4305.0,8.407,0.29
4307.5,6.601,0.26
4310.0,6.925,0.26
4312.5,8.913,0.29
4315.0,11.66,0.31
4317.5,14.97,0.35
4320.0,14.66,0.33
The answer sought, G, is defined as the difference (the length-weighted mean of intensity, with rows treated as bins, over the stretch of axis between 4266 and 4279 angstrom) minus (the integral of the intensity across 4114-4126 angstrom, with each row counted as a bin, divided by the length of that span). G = -2.2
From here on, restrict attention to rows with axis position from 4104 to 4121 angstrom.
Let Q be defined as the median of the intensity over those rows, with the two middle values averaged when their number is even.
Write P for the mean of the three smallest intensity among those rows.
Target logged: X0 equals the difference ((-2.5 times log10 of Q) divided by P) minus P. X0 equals -12.0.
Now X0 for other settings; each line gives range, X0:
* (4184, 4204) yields -10.4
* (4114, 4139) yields -11.0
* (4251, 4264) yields -10.2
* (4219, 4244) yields -8.4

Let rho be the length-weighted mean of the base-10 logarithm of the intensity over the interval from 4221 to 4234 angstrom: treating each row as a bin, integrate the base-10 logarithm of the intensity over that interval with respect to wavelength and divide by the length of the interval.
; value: 0.97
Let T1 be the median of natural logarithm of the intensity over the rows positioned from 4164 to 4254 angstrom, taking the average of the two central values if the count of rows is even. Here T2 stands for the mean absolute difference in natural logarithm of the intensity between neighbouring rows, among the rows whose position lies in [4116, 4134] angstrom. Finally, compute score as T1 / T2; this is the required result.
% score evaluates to 22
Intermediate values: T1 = 2.448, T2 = 0.11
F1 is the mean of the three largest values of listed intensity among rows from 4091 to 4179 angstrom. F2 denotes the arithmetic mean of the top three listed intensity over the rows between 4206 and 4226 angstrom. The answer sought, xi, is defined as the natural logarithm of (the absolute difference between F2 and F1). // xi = -0.9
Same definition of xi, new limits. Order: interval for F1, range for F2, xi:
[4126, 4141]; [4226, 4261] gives -0.9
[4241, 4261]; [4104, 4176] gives -0.5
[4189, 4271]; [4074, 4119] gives -2.1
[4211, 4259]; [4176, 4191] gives 0.2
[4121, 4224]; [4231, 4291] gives -0.3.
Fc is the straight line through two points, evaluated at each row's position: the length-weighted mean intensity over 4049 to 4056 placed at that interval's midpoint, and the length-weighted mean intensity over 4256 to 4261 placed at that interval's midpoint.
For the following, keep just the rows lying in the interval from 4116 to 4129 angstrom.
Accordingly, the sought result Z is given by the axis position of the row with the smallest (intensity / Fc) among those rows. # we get 4122.5 angstrom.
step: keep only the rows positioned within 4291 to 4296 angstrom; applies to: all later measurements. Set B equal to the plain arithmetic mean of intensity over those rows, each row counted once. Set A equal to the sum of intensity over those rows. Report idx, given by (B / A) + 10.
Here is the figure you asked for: 10.5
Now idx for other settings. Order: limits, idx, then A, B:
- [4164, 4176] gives 10.2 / 57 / 11.4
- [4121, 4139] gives 10.1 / 83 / 11.9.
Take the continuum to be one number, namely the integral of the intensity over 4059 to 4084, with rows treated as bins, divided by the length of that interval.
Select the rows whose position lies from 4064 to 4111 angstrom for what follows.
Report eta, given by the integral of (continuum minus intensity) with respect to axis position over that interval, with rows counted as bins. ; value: -37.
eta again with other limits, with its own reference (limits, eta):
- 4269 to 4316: 51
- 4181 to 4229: -31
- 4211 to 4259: -20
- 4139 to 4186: -42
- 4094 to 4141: -59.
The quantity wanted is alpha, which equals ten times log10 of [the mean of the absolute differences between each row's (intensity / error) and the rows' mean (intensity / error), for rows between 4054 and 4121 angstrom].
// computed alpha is 4.4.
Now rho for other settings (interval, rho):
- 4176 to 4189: 1.05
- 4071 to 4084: 1.04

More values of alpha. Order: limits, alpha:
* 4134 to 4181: 5.2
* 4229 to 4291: 4.6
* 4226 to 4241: 6.2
